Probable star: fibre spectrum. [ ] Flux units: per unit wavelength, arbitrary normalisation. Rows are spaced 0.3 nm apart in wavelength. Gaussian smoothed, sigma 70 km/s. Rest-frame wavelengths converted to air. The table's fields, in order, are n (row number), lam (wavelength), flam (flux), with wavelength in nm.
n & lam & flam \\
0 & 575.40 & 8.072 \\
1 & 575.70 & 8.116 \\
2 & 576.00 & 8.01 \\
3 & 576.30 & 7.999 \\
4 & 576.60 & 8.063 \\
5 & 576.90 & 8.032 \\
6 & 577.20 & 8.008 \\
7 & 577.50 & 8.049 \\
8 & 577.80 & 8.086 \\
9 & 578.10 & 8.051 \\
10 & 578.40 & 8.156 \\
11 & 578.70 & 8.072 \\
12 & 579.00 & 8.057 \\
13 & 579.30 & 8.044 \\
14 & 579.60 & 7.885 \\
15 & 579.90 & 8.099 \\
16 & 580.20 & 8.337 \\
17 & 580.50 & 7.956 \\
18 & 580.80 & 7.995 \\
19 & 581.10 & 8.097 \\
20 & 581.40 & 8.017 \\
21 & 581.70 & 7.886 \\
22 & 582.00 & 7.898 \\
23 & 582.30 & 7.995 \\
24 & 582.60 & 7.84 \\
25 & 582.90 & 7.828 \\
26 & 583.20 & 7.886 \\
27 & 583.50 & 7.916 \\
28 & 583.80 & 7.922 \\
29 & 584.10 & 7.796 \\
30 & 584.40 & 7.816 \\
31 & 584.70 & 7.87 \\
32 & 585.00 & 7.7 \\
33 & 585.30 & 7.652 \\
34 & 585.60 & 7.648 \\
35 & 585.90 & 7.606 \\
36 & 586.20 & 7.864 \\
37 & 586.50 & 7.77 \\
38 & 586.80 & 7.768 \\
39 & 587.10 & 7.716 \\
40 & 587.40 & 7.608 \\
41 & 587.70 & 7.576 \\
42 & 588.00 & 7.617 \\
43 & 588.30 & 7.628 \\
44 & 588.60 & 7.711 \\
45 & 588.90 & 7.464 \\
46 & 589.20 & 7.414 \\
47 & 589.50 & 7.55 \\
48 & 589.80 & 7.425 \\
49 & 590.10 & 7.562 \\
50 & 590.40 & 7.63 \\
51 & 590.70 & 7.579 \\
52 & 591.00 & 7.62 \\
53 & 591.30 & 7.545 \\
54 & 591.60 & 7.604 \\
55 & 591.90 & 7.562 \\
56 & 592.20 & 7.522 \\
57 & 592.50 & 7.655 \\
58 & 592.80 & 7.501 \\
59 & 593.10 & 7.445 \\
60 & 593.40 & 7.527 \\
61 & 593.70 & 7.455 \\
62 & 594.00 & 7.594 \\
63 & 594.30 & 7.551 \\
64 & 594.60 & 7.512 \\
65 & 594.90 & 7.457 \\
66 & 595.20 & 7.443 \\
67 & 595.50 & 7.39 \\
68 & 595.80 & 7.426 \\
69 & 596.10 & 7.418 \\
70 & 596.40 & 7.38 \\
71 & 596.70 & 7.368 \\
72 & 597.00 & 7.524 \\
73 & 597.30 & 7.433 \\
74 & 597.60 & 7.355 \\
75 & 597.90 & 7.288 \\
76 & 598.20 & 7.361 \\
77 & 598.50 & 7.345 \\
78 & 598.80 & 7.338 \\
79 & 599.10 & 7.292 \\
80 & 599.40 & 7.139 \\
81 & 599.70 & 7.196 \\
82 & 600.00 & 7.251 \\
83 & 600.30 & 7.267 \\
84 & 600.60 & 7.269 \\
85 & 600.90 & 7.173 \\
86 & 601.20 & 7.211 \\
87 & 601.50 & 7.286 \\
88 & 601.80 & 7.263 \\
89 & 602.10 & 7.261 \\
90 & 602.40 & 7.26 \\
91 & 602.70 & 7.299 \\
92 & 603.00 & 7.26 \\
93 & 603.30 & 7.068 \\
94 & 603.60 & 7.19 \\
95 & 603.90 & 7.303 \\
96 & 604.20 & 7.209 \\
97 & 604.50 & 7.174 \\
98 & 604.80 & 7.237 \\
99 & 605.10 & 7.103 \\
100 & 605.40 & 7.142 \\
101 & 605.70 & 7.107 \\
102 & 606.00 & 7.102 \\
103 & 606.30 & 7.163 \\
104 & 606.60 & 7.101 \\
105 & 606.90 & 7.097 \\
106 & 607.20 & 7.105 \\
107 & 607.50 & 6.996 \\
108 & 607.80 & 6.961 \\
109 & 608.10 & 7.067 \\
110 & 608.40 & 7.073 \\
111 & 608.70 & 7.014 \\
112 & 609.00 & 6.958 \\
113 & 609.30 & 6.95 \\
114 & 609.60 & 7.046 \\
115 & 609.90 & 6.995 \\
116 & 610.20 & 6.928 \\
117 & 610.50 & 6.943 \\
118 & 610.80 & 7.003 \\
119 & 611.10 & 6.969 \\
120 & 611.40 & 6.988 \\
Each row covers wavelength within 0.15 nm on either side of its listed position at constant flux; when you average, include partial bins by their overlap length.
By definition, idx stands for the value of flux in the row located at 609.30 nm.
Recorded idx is 6.95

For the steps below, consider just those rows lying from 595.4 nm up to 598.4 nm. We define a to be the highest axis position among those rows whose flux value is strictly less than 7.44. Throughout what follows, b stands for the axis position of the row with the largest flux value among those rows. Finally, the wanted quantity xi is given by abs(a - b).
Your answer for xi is 1.20 nm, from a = 598.20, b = 597.00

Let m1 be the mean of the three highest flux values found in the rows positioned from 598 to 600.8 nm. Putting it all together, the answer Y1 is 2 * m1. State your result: 14.7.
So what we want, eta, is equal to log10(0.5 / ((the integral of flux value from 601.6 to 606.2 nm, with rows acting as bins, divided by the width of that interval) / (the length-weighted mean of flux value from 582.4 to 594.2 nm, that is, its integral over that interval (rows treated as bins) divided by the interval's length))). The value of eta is -0.275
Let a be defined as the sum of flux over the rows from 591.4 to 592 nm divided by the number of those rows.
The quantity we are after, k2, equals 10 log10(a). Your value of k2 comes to 8.8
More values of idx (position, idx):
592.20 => 7.522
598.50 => 7.345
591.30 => 7.545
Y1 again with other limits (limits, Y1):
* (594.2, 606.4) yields 15.1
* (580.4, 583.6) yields 16.1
